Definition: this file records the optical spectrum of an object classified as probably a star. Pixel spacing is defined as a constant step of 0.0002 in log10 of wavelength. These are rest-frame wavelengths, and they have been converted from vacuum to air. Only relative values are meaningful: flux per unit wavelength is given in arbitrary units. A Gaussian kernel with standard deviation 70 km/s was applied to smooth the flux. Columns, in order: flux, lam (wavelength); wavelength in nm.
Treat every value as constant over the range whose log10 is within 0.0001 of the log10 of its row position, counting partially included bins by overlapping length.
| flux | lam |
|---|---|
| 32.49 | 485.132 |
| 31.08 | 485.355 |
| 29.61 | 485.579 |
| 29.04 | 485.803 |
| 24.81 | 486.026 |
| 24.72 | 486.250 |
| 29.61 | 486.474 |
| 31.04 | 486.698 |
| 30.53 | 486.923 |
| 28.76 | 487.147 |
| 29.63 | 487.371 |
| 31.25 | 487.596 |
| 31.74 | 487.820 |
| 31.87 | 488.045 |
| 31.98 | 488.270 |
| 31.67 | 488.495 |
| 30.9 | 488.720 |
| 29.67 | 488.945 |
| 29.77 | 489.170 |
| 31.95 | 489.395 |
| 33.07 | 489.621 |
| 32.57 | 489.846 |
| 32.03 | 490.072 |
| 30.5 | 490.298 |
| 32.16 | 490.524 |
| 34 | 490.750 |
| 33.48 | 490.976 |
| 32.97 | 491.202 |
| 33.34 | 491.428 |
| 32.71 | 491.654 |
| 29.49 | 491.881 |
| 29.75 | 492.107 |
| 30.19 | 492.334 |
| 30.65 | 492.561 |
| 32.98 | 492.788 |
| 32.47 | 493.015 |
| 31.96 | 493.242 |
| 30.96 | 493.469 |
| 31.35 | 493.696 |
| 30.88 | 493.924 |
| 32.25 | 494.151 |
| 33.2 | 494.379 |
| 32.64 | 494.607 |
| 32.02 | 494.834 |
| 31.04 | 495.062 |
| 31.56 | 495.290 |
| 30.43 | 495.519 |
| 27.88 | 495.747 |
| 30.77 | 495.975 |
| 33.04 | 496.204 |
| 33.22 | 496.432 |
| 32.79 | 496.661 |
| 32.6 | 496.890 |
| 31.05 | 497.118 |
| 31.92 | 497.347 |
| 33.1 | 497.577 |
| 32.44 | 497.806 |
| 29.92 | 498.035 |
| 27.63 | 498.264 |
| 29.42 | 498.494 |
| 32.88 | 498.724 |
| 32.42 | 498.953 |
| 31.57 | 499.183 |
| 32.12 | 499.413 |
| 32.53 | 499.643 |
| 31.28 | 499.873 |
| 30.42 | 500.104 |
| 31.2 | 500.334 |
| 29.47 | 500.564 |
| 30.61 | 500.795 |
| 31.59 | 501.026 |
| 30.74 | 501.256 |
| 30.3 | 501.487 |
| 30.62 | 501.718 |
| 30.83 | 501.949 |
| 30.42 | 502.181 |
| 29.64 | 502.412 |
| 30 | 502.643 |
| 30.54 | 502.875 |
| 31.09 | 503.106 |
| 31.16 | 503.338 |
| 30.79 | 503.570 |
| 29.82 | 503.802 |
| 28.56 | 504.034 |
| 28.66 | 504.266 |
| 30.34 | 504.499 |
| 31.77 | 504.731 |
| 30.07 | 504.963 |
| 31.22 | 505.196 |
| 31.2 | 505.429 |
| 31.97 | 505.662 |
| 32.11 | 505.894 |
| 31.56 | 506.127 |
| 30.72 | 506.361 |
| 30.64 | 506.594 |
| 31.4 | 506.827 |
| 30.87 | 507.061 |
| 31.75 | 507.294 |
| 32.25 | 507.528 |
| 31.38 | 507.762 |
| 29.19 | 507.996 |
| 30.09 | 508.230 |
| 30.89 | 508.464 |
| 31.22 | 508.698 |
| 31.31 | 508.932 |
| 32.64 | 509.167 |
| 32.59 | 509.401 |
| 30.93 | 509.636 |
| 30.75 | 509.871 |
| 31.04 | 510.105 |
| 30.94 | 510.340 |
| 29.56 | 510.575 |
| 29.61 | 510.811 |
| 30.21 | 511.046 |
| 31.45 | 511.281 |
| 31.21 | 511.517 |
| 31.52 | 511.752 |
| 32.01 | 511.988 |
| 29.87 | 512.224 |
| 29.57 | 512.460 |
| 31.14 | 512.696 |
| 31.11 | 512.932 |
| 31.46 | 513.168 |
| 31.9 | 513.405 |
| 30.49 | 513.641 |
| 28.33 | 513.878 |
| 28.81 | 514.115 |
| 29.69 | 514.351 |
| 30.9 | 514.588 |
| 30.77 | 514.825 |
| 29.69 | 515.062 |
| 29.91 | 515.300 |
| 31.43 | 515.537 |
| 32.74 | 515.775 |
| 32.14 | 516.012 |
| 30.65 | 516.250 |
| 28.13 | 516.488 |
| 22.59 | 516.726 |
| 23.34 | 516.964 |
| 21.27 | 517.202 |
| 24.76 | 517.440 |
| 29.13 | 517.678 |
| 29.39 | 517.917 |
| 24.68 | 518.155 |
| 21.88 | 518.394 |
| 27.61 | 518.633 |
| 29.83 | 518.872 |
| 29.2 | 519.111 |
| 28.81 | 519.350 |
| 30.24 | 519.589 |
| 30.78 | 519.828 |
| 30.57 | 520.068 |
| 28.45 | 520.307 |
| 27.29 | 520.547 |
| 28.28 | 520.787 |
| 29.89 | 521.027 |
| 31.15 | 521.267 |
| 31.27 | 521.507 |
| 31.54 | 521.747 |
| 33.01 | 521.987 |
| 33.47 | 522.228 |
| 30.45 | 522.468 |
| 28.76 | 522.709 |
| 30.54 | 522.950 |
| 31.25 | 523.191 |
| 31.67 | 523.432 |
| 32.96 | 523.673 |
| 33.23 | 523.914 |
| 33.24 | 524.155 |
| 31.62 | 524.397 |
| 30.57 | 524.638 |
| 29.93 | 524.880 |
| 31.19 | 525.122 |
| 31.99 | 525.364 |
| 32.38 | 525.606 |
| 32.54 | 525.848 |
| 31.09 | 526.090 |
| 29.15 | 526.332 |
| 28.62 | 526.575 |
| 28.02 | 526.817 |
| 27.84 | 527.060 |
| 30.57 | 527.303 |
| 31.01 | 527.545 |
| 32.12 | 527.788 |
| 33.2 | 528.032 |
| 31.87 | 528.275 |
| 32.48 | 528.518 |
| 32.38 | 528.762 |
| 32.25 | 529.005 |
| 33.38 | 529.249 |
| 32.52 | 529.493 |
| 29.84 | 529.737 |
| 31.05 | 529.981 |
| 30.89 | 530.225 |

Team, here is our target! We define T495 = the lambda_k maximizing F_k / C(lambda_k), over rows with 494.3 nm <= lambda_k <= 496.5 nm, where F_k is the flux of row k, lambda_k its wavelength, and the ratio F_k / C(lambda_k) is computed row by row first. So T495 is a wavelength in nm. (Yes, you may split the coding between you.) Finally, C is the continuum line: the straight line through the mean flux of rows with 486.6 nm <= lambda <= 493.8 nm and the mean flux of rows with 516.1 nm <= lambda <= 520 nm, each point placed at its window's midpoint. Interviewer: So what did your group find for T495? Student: 496.432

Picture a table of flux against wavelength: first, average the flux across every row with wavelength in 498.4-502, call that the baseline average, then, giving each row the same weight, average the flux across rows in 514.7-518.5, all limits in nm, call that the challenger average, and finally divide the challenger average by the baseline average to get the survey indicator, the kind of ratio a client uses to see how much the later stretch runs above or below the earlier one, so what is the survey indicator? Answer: 0.89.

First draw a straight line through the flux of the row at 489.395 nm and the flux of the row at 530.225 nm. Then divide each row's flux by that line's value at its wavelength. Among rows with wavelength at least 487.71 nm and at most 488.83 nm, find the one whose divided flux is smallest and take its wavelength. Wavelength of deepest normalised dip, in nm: 488.720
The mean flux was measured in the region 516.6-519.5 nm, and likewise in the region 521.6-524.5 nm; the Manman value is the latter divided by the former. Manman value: 1.22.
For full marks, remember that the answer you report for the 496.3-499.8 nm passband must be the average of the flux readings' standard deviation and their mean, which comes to 16.6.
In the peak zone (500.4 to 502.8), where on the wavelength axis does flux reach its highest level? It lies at 501.026 nm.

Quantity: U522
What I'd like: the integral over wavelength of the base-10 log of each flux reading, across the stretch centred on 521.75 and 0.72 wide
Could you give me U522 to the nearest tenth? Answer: 1.1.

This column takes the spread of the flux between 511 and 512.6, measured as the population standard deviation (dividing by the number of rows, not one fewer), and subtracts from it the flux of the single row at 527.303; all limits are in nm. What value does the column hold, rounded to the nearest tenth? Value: -29.7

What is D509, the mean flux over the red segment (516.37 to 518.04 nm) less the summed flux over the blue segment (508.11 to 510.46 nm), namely -287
